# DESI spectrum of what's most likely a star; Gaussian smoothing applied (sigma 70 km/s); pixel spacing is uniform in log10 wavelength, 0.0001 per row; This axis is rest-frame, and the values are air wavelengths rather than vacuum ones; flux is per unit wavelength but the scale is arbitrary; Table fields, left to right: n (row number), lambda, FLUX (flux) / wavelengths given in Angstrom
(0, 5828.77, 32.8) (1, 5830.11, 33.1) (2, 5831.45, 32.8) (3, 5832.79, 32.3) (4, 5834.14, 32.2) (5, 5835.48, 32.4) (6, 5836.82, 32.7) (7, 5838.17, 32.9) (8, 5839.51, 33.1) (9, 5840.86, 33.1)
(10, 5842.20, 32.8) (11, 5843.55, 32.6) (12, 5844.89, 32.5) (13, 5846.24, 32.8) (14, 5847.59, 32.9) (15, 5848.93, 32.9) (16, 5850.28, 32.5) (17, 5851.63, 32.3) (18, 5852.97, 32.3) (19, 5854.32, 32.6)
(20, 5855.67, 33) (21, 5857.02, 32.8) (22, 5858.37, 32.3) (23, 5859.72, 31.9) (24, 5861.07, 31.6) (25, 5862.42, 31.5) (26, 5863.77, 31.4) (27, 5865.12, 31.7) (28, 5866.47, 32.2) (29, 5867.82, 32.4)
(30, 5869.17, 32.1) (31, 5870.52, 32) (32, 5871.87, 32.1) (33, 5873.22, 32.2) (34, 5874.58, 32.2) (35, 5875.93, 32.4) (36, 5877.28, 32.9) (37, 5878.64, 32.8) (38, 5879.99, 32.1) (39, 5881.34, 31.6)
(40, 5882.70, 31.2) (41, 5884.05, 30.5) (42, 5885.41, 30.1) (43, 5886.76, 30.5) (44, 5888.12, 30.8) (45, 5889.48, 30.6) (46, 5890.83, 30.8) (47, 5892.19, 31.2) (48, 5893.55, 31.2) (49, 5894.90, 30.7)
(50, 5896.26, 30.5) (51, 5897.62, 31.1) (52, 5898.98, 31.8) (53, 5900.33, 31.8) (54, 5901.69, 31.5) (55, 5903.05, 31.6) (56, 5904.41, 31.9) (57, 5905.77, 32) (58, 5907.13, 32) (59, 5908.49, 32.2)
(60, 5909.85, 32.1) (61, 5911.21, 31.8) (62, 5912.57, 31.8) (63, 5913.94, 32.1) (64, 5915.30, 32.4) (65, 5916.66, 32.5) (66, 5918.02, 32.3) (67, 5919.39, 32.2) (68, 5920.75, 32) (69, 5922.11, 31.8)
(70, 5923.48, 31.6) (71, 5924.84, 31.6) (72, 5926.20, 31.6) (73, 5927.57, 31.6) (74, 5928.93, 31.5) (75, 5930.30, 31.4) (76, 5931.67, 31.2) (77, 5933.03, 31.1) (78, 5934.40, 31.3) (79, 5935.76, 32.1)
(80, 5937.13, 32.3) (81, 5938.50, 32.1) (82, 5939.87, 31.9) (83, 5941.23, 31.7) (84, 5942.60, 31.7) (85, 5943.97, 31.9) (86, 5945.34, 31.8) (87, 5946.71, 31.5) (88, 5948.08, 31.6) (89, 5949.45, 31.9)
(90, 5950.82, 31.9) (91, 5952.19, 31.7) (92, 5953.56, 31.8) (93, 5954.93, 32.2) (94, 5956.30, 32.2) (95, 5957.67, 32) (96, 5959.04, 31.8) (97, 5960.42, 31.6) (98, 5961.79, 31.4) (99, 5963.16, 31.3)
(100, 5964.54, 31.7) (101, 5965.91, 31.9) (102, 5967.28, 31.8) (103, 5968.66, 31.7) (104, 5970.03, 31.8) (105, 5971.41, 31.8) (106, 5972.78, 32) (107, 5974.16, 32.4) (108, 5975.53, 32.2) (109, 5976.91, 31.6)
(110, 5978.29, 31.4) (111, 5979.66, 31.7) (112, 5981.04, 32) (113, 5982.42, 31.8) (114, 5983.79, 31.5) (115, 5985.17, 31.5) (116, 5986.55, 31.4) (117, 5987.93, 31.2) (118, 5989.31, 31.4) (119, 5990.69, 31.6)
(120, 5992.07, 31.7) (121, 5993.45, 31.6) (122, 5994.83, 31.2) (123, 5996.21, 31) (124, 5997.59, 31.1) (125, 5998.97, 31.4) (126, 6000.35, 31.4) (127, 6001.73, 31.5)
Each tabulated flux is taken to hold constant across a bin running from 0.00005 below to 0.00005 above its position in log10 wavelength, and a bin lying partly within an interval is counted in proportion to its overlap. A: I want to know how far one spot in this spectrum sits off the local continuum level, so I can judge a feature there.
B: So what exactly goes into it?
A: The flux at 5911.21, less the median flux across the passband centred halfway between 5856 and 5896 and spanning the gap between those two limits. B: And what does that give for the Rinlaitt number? 0.10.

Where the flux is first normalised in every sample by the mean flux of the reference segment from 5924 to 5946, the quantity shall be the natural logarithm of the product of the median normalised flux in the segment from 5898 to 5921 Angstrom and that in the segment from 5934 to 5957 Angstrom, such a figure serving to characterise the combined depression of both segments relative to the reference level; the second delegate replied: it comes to 0.017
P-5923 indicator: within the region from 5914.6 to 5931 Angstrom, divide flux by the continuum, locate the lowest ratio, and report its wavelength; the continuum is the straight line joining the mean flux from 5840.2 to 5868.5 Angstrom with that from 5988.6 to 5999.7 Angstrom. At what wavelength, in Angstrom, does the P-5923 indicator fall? 5930.30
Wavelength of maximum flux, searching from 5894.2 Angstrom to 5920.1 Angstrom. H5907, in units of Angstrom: 5916.66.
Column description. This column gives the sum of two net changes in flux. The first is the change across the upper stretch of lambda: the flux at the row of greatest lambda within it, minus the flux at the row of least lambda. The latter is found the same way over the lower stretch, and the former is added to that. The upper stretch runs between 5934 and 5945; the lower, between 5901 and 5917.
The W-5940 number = 1.6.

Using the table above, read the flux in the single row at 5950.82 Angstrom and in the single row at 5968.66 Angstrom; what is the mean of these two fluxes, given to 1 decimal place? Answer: 31.8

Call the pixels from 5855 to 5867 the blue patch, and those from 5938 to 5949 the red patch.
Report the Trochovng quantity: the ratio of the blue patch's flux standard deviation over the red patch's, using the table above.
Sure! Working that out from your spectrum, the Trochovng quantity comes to 3.0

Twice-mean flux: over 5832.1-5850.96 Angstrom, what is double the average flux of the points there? 65.4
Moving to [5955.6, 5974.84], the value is 63.6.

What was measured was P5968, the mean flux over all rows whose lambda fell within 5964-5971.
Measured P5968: 31.8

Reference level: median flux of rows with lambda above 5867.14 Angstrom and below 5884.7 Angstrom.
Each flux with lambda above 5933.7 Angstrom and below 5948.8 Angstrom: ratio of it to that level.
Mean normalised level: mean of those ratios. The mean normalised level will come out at 0.99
